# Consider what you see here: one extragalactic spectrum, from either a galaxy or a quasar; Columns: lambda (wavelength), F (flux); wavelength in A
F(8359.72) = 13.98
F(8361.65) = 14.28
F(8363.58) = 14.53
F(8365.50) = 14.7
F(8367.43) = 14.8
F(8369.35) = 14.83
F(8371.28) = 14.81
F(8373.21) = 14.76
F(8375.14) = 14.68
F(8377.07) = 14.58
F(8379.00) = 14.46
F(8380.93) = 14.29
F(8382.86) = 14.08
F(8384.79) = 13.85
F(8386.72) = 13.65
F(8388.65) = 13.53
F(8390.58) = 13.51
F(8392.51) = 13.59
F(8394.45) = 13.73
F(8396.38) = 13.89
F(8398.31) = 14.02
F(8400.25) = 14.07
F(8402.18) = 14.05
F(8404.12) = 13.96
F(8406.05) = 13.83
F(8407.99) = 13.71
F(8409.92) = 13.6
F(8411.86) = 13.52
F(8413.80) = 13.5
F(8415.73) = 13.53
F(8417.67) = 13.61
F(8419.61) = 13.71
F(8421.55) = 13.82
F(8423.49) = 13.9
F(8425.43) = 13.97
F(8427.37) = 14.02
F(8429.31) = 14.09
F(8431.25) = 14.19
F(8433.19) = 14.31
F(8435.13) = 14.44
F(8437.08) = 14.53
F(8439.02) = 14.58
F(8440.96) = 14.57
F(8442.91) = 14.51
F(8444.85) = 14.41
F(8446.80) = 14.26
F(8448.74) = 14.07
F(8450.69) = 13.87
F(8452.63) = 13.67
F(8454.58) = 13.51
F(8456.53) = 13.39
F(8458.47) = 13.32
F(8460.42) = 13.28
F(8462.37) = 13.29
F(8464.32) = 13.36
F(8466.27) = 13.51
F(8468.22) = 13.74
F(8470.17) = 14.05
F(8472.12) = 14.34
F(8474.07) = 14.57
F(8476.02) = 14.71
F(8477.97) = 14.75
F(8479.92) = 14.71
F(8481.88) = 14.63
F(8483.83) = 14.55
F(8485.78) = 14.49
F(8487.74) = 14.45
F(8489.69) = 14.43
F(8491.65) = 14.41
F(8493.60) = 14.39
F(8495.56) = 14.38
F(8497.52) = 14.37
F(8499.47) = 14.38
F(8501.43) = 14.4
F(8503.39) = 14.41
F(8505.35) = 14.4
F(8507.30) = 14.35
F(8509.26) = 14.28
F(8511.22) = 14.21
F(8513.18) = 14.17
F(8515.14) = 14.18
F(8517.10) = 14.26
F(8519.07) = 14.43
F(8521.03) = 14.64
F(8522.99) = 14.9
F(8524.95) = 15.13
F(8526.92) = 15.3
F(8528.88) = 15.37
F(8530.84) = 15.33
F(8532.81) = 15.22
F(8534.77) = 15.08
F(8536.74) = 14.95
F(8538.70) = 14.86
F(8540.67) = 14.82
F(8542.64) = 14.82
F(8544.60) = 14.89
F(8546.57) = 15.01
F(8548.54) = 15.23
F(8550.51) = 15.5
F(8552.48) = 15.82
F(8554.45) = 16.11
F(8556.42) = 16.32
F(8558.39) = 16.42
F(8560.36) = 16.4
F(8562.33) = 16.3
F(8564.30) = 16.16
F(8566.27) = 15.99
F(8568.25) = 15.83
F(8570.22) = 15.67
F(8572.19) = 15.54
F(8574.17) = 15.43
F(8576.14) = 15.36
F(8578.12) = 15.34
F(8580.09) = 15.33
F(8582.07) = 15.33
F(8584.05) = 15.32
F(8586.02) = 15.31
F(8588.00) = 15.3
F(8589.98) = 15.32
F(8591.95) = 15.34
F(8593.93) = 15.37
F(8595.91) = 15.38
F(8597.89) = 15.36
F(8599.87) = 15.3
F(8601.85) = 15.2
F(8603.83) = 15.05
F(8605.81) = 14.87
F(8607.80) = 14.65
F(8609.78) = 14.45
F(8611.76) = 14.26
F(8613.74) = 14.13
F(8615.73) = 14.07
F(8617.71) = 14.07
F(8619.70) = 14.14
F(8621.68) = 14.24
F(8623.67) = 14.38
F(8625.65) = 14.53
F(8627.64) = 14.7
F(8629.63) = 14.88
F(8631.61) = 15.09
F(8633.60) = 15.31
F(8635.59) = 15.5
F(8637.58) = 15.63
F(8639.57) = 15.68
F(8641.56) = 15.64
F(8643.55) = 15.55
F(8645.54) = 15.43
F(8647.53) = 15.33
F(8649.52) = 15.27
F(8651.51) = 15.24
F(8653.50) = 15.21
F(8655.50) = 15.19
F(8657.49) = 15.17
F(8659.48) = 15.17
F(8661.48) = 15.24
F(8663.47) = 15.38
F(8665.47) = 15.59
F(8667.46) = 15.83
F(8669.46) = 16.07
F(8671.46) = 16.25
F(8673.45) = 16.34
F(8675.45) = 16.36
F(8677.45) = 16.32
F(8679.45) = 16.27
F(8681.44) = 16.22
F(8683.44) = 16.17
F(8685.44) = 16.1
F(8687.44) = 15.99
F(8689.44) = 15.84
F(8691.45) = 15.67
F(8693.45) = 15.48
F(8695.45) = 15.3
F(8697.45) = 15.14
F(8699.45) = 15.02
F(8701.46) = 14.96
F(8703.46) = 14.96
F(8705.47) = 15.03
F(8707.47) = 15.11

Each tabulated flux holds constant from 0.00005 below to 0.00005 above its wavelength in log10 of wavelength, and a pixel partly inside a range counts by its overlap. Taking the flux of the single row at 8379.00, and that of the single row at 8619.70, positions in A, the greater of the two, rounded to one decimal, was 14.5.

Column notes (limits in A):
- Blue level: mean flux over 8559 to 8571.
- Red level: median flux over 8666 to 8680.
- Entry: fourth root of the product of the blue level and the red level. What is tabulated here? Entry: 4.02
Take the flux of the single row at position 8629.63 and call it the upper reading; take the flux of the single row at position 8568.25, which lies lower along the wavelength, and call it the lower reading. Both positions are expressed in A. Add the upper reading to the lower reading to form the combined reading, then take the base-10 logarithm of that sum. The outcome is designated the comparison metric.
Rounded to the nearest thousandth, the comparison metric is 1.487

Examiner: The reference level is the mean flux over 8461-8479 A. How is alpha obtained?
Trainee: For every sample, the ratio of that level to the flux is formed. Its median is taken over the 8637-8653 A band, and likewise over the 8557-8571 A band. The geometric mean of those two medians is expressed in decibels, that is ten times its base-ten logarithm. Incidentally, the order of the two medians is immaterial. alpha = -0.52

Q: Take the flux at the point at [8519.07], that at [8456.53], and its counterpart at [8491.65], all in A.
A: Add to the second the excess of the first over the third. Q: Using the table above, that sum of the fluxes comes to 13.4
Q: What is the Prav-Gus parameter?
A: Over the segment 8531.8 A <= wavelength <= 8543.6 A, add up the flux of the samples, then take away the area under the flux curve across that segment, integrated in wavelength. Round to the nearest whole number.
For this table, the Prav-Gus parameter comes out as -87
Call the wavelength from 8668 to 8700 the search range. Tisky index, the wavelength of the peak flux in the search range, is 8675.45 A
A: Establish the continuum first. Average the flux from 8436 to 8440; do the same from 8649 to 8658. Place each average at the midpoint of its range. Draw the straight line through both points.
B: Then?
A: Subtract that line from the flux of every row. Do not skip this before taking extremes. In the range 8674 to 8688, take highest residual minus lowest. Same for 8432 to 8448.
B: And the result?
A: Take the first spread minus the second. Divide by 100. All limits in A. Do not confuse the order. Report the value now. 0.001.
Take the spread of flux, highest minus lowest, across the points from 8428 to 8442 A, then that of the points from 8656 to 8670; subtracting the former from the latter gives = 0.4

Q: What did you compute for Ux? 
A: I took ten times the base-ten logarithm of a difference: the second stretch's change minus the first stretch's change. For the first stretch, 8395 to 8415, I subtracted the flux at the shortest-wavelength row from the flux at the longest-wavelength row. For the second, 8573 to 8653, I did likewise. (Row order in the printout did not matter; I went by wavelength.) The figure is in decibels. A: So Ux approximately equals -7.0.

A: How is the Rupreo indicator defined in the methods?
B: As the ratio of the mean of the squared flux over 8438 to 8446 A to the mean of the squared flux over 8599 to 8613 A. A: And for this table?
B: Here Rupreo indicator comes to 0.96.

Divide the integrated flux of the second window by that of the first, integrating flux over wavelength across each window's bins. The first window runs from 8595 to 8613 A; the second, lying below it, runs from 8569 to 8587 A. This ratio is 1.03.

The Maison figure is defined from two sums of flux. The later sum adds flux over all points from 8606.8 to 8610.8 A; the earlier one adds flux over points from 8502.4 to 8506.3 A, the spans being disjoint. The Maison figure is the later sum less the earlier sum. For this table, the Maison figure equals 0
